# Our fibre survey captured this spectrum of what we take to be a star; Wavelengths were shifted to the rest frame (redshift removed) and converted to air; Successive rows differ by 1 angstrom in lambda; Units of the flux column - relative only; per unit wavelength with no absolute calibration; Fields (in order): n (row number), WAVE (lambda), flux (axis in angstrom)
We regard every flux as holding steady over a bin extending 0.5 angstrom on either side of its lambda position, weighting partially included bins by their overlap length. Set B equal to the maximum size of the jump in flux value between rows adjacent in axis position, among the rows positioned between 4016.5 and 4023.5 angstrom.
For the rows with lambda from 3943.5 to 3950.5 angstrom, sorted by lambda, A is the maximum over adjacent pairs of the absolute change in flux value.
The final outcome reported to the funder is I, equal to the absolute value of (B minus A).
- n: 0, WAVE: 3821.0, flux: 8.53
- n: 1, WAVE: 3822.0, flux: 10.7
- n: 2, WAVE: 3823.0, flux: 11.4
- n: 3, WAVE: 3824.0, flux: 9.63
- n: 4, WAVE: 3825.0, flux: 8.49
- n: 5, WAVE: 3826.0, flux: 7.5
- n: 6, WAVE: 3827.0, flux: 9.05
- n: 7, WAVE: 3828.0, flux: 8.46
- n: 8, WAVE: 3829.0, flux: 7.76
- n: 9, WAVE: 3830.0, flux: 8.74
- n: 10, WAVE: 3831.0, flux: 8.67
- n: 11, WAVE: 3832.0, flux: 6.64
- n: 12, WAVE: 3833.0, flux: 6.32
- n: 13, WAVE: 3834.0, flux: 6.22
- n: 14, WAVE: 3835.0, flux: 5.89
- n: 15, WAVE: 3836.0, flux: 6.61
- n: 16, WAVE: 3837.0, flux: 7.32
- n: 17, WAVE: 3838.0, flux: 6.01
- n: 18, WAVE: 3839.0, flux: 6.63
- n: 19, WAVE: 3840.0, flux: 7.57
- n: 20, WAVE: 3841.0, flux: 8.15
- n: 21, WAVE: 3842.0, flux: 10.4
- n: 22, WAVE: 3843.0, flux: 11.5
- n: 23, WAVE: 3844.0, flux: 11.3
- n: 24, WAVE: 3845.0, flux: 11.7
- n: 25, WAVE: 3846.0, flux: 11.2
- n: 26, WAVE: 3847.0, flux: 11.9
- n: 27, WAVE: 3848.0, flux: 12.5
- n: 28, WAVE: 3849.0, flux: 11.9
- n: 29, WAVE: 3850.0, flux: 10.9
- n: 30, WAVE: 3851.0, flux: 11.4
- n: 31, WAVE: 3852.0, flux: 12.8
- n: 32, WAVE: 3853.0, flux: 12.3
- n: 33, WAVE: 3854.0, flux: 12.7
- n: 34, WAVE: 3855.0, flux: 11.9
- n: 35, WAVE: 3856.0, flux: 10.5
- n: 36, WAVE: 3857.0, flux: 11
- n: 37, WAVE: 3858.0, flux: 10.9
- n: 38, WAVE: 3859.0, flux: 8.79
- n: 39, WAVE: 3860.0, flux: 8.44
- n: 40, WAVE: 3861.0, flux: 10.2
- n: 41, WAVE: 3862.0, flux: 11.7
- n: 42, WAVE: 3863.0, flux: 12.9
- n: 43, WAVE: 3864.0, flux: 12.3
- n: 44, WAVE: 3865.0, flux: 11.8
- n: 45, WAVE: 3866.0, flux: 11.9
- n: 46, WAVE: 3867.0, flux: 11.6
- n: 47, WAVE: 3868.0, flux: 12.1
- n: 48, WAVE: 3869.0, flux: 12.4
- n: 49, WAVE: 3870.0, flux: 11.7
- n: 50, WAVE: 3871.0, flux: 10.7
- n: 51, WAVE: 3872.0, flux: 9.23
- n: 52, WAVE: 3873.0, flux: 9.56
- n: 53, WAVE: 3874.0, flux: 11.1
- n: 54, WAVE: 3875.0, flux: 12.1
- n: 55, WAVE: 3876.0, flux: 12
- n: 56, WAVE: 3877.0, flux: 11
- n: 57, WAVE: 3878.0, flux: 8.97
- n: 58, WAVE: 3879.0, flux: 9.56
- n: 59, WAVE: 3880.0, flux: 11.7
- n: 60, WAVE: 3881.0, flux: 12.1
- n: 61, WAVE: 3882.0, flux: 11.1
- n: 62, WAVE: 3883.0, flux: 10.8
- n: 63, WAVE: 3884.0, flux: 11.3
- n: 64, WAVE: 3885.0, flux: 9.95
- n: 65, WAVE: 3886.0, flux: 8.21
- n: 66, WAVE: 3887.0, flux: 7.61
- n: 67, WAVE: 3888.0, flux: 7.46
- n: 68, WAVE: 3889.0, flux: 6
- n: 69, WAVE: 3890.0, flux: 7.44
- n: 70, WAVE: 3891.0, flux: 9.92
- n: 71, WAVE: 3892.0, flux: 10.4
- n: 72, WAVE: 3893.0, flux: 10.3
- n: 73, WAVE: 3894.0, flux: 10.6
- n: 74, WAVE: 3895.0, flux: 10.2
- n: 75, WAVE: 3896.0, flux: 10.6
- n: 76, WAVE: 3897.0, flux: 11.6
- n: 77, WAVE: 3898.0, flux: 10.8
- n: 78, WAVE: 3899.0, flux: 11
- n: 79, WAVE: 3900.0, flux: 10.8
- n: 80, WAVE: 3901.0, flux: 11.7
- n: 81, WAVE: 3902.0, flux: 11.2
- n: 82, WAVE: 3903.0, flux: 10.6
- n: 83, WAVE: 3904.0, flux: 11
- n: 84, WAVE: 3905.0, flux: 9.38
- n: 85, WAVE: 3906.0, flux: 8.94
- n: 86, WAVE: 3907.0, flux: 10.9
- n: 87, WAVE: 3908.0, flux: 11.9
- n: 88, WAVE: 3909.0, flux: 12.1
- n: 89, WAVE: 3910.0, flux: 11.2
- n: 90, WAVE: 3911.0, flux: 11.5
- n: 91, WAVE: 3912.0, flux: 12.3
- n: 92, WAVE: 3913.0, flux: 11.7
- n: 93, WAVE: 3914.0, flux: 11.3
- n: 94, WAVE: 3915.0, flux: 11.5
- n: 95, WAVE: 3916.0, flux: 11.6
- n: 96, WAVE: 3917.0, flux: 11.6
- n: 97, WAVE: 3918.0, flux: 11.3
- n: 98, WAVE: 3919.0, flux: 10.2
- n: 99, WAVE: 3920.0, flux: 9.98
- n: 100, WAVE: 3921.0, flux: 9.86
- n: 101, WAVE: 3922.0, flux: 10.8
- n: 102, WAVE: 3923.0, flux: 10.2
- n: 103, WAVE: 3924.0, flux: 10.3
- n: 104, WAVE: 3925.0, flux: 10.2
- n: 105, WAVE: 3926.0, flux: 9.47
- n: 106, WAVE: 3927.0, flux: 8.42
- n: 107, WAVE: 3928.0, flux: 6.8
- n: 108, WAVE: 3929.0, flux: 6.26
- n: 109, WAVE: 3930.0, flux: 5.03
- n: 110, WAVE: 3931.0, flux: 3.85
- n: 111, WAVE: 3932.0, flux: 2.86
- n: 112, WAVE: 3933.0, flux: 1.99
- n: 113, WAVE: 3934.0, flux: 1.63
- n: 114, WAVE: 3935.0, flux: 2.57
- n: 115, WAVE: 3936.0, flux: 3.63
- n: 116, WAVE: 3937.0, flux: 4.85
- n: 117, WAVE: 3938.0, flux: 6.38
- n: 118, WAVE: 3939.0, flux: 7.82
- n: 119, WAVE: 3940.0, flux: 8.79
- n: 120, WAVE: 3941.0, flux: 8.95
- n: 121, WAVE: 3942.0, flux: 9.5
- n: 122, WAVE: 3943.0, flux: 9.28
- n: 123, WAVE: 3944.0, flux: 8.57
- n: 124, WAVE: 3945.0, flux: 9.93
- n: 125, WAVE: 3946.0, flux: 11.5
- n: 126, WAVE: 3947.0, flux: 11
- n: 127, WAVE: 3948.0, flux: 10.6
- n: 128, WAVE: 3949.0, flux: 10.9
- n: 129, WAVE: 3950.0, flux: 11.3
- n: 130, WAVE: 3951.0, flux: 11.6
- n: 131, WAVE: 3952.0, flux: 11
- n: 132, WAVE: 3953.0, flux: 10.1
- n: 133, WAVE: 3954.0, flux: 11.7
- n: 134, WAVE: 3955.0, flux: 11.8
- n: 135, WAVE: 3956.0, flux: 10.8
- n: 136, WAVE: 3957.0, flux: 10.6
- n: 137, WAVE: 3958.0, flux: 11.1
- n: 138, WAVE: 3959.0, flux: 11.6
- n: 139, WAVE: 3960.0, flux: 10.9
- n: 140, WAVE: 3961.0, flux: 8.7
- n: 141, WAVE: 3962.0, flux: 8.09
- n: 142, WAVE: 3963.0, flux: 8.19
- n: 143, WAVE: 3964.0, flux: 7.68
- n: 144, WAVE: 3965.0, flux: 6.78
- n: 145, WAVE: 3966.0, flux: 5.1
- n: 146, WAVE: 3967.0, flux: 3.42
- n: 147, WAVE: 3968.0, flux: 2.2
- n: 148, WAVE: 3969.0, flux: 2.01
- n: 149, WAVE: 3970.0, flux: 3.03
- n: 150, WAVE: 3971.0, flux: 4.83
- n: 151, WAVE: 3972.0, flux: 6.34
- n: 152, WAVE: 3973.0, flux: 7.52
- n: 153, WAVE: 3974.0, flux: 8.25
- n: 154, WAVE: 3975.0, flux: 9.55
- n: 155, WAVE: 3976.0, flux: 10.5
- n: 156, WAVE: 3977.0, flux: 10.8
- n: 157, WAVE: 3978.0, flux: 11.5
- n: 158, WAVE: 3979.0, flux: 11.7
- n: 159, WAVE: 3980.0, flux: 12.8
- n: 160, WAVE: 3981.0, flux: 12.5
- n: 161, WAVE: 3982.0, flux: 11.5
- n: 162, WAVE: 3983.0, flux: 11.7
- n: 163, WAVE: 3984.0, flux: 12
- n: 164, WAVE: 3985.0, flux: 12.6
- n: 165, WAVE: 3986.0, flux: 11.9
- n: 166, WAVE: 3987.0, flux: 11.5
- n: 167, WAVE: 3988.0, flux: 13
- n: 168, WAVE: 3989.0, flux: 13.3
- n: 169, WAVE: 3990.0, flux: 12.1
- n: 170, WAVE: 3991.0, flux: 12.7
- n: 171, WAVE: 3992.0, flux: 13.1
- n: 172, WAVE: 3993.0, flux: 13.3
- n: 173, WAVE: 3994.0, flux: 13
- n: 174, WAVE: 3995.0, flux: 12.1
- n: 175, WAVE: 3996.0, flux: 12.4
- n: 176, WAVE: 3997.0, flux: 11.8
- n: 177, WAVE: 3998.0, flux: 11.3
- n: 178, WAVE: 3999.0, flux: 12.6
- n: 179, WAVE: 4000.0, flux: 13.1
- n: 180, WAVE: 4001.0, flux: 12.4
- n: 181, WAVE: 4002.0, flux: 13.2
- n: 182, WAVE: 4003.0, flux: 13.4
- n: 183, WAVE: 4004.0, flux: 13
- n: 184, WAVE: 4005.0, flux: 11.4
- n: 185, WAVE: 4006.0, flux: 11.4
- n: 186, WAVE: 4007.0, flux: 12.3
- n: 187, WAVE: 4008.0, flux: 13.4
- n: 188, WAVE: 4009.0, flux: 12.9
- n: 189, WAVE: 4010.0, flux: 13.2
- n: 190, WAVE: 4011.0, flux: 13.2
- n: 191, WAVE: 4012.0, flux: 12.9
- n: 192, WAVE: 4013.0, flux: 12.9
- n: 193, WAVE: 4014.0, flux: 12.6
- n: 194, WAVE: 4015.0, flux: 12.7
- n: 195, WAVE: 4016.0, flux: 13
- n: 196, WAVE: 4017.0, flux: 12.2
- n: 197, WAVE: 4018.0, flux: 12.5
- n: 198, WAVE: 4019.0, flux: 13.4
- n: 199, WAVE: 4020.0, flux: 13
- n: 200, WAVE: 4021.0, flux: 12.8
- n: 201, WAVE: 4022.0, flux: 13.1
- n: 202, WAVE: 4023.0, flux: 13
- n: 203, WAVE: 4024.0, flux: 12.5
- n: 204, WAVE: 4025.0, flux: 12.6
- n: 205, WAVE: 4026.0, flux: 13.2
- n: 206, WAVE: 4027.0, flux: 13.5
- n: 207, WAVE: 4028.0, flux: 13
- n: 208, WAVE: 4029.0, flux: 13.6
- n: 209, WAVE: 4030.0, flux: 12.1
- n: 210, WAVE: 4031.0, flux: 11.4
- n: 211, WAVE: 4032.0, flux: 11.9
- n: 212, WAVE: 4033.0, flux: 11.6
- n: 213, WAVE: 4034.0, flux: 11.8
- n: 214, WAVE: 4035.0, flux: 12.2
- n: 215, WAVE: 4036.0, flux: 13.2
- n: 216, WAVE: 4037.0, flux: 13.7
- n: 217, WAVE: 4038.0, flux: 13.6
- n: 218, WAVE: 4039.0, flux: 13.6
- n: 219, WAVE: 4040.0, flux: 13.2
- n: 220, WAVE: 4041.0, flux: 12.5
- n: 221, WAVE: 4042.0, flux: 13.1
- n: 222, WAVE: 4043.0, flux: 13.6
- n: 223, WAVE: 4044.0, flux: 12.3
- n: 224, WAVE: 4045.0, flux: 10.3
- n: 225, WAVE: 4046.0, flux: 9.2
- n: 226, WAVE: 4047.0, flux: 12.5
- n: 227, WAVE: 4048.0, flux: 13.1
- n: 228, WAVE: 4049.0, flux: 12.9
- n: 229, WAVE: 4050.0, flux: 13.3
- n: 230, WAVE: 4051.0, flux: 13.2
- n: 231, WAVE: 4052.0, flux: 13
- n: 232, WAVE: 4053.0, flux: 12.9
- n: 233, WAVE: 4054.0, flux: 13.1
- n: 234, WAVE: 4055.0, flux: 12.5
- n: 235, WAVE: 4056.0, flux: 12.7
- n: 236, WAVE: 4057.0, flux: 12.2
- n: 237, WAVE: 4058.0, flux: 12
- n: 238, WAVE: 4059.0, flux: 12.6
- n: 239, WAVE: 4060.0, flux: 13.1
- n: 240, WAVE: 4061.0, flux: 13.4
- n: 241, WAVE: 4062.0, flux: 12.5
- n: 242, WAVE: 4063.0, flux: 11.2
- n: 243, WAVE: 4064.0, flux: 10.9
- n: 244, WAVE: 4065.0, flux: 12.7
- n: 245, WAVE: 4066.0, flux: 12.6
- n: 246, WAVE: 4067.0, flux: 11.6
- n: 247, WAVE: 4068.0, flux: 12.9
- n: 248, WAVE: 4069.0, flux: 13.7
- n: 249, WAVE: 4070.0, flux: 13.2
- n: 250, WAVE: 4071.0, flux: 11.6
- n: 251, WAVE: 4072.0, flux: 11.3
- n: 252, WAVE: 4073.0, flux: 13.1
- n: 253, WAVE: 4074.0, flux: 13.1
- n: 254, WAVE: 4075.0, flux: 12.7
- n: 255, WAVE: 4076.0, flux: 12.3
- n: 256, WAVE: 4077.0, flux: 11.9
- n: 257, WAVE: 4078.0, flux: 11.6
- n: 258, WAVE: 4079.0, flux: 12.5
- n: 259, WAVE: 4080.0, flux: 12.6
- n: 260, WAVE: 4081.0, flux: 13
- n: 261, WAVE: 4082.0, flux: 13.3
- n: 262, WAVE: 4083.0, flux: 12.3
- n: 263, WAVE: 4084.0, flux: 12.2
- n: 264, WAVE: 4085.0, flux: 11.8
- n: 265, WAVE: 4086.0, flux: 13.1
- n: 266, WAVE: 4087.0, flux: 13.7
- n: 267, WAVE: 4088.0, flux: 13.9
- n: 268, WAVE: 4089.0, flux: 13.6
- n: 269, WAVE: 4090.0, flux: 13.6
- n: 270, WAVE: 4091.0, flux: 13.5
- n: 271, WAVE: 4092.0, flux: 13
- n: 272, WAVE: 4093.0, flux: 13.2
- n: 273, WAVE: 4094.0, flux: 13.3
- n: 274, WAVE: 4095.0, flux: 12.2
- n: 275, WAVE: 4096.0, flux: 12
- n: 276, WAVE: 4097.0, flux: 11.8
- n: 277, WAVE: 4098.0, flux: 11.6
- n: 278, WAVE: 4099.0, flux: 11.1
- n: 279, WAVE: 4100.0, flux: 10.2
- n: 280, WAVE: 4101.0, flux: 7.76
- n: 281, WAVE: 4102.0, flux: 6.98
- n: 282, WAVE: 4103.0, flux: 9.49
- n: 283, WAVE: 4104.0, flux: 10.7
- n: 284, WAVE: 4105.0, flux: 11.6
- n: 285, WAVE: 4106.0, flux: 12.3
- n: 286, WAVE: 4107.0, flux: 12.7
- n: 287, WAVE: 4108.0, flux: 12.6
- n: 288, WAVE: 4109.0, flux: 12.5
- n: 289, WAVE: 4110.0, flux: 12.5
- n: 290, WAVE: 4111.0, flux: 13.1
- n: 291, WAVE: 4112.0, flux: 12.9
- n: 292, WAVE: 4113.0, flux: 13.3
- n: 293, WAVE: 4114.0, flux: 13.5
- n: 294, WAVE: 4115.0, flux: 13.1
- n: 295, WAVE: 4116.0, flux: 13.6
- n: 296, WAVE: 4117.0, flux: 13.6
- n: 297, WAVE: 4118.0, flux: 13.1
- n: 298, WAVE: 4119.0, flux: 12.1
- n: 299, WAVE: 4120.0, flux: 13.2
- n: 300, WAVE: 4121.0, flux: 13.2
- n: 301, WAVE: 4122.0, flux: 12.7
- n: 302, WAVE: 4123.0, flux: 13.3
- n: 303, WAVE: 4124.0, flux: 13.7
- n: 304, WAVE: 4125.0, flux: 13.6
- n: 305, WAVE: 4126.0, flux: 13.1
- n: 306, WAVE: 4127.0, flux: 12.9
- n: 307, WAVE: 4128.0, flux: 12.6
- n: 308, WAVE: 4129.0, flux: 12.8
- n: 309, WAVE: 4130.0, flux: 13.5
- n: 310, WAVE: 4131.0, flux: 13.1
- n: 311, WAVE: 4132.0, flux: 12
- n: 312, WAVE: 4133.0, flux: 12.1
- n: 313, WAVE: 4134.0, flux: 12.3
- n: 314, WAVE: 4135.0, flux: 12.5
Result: 0.67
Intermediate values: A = 1.57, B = 0.90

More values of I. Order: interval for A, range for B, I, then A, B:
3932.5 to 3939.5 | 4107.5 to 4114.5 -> 0.93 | 1.53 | 0.60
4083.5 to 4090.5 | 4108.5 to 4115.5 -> 0.70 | 1.30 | 0.60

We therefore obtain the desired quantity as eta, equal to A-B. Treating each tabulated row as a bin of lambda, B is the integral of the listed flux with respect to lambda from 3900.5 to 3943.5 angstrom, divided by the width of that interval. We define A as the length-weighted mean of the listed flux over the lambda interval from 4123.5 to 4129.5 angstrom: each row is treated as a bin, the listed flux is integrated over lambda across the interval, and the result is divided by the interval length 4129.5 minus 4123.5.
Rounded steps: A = 13.1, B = 8.9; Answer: 4.2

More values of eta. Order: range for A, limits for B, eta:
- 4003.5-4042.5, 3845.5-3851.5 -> 1.1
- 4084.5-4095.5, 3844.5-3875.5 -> 1.8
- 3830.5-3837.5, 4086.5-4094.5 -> -6.7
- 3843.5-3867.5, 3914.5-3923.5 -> 0.7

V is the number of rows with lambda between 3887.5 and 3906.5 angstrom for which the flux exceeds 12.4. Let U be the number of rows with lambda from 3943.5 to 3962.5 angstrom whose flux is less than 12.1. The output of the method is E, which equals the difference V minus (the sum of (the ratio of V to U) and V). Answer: 0.00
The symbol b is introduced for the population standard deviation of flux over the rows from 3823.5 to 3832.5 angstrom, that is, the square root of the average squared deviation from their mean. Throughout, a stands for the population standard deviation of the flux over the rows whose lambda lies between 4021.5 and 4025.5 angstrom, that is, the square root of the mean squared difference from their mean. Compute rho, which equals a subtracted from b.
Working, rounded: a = 0.3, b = 0.84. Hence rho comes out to 0.59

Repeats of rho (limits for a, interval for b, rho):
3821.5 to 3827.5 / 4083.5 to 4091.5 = -0.59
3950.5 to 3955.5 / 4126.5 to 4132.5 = -0.17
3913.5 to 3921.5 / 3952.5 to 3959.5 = -0.12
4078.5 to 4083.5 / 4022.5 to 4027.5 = 0.01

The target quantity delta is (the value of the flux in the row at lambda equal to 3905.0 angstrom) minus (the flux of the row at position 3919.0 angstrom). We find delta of -0.8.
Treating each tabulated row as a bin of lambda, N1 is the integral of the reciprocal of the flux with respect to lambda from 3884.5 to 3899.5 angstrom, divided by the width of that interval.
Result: 0.11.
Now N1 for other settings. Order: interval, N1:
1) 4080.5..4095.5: 0.08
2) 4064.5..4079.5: 0.08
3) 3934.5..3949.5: 0.15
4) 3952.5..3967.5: 0.12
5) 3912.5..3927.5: 0.10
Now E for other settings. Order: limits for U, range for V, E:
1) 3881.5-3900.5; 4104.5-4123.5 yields -0.84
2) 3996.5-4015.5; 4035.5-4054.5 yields -4.00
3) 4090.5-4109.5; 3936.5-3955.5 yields 0.00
